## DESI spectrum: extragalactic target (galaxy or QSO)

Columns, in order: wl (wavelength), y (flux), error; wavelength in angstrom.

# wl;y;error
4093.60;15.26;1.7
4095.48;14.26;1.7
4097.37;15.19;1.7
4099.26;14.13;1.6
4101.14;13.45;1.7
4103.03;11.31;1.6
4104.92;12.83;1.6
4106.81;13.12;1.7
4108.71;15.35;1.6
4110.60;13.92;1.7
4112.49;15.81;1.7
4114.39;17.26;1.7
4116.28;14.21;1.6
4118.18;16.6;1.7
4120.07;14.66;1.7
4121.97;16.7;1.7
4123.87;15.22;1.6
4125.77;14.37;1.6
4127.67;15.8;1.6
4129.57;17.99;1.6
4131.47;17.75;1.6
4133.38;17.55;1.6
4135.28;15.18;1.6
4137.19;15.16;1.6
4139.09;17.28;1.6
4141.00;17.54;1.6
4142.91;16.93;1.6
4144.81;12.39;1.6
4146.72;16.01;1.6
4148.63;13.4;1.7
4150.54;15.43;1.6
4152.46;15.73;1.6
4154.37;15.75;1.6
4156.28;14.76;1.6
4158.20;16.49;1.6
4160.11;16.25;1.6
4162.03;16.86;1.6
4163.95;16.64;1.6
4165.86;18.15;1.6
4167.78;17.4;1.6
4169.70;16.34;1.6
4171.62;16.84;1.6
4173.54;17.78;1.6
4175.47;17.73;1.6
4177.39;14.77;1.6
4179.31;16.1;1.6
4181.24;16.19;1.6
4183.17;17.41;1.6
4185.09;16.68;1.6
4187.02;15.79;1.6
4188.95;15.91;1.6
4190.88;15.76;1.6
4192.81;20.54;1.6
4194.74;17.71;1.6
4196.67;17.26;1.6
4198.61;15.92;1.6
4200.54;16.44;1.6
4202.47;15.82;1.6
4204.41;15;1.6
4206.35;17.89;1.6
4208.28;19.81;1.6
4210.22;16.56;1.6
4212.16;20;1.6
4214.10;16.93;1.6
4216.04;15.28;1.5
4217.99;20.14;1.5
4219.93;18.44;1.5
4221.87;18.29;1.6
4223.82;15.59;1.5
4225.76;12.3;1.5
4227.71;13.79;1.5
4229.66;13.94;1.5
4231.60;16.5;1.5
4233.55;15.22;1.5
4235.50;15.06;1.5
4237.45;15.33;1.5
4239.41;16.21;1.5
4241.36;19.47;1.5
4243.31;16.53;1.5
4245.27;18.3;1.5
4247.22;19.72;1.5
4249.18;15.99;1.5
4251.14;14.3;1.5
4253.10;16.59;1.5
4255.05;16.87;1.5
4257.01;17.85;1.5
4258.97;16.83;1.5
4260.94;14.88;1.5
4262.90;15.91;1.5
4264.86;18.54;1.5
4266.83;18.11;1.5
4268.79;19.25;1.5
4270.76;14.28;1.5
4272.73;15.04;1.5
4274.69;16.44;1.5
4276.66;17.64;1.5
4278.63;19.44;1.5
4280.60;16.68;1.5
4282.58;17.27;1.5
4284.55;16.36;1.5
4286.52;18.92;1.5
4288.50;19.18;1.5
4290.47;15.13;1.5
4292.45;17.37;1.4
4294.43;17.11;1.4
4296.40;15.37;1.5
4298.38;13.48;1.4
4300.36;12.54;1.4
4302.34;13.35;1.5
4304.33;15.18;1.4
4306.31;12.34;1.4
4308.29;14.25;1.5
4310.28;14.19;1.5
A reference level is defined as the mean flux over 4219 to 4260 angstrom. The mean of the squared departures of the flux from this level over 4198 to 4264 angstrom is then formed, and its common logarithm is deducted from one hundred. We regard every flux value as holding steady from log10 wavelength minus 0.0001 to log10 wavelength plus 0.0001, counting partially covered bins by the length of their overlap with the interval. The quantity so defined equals 99.4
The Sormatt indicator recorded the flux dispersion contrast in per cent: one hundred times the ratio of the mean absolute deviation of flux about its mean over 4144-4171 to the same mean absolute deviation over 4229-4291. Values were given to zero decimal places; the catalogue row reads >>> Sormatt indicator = 78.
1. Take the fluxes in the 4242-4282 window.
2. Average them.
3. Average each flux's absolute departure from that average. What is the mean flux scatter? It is 1.3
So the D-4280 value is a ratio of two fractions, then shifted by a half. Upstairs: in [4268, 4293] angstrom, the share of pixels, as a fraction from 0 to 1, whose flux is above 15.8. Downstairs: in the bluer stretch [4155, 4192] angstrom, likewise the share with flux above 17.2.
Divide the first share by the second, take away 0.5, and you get 2.4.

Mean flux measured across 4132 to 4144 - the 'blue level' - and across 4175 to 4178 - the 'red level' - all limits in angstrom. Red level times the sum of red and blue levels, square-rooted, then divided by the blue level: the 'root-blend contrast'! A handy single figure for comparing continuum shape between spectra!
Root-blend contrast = 1.39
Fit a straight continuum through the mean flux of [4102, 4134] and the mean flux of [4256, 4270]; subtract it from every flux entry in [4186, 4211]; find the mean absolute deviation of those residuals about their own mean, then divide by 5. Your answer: 0.26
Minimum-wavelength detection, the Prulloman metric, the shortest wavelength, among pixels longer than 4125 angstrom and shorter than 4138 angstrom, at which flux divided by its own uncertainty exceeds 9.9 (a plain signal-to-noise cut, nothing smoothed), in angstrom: 4129.57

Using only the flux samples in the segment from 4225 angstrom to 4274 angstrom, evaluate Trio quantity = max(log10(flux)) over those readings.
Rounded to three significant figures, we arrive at 1.29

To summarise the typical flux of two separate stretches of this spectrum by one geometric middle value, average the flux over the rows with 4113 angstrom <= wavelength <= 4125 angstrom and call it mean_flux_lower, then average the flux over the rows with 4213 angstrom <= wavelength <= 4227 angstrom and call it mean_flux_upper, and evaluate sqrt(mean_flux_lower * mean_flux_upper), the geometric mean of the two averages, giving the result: 16.2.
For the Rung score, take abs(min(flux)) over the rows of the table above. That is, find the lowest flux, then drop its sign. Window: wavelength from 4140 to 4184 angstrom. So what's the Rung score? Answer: 12.4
